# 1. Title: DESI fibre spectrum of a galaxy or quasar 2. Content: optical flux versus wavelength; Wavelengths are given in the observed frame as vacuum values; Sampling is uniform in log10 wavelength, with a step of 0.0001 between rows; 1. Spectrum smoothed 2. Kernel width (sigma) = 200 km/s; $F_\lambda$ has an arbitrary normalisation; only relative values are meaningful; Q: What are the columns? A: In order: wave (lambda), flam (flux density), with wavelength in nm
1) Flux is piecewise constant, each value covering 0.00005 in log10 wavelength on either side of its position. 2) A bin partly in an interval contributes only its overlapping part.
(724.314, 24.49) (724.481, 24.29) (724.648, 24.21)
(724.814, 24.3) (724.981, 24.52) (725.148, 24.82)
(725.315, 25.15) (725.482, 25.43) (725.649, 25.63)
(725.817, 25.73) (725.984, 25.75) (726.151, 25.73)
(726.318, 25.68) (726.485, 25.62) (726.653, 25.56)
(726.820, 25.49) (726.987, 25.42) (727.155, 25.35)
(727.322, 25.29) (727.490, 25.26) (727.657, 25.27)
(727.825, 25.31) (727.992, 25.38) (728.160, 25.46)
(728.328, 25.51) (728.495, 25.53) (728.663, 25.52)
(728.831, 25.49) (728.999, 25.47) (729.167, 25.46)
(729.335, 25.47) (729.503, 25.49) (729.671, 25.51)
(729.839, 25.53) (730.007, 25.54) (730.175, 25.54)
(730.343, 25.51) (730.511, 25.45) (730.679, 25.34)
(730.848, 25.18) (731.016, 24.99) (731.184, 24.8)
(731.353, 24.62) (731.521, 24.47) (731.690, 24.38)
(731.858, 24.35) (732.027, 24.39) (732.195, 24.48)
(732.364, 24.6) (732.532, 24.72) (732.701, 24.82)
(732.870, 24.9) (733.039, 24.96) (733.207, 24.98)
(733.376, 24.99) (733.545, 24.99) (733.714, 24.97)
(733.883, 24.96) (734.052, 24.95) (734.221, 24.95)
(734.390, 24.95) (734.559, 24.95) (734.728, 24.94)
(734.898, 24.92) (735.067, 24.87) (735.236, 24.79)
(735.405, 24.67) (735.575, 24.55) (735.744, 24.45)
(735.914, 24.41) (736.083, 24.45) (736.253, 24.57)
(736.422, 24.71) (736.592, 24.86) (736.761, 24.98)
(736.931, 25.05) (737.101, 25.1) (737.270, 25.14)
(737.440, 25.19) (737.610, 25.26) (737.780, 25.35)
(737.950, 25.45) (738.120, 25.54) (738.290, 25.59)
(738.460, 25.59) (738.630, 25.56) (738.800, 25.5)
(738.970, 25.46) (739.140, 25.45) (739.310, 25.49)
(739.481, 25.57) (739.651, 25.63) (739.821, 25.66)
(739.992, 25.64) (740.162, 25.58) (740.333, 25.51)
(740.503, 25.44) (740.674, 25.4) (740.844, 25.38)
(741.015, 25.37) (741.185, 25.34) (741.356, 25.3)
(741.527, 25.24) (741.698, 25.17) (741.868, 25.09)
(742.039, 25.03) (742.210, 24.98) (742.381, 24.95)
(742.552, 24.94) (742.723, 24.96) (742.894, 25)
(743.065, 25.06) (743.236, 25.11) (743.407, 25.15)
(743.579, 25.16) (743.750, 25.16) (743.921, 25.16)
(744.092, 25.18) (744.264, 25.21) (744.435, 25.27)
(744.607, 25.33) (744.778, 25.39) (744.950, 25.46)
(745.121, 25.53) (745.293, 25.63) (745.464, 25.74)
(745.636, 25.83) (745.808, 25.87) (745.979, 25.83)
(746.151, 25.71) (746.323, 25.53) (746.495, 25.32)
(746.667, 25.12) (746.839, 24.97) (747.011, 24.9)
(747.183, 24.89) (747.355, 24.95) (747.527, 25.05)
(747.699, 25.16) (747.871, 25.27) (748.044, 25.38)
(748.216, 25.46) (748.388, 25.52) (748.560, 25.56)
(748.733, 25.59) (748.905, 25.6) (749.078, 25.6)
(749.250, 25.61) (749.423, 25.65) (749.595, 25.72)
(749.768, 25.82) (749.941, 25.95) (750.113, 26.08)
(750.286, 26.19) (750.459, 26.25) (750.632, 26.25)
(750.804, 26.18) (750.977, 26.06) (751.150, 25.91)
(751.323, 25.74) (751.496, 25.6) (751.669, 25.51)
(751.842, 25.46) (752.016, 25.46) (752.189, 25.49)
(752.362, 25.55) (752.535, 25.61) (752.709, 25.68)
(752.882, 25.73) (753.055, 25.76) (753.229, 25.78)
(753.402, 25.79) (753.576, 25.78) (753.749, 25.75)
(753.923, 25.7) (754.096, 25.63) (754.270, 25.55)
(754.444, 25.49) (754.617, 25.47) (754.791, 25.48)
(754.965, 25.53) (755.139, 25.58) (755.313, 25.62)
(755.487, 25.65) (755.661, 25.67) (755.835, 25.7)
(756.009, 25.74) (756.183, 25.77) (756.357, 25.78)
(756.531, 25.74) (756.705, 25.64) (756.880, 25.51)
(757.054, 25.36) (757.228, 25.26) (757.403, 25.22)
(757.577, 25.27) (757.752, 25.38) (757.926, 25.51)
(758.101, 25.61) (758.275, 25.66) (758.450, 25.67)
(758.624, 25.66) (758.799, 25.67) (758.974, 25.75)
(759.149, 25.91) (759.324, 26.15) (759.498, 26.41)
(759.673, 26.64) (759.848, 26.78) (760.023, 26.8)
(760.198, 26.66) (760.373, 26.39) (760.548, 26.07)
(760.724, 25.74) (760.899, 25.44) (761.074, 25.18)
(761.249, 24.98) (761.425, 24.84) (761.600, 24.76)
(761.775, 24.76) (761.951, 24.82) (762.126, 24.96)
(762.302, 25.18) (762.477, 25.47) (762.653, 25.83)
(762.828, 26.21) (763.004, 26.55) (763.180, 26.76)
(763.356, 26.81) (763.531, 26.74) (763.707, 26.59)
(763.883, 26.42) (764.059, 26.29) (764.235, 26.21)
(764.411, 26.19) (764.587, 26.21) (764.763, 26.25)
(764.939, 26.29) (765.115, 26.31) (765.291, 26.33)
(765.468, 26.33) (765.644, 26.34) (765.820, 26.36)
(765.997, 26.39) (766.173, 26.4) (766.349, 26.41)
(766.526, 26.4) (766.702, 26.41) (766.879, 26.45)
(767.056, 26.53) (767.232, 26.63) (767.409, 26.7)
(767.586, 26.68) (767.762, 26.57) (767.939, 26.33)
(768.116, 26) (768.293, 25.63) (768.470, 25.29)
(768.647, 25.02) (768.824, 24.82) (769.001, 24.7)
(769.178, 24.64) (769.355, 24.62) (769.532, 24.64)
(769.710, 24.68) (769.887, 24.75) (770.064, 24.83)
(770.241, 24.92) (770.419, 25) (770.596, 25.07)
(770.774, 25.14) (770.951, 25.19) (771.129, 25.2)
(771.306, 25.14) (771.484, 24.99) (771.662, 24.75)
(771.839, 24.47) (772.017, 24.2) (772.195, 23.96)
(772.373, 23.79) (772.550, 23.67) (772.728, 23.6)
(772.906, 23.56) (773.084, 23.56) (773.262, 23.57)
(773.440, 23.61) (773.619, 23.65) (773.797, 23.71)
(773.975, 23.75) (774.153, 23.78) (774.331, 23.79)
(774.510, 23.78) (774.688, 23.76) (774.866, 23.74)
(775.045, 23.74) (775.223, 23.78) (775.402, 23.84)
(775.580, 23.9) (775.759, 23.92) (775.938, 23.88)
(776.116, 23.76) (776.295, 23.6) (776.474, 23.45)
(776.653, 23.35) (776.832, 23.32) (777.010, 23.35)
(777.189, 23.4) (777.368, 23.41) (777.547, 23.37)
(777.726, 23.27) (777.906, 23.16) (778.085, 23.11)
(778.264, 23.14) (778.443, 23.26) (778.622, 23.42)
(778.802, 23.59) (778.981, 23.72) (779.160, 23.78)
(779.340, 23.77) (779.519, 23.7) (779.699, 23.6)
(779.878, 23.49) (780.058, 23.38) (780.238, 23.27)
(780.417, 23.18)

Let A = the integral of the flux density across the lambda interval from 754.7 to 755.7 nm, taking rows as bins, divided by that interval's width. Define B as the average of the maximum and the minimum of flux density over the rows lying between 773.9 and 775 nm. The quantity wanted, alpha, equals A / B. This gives 1.08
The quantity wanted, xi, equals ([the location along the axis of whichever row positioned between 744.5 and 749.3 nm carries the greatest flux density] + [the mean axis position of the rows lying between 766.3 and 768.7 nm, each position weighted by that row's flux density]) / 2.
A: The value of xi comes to 756.65 nm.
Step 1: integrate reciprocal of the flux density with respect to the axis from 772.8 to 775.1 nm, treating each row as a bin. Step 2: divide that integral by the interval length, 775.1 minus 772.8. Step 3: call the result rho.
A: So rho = 0.0422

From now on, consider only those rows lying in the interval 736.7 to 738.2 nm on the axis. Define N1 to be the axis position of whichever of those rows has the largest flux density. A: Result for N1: 738.120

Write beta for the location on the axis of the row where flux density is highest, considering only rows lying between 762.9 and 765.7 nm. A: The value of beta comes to 763.356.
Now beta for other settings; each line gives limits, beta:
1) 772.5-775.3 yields 774.331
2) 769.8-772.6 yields 771.129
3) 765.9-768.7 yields 767.409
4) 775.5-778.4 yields 775.759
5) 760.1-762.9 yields 760.198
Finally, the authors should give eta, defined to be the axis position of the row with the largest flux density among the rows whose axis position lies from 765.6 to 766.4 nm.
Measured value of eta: 766.349 nm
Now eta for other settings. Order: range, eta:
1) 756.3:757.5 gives 756.357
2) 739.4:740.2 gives 739.821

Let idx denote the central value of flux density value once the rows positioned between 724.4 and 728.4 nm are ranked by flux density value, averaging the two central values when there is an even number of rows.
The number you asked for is 25.4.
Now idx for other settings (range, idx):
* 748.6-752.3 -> 25.7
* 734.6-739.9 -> 25.1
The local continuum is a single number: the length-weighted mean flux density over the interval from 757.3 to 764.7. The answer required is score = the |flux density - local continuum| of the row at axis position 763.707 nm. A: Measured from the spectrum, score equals 0.7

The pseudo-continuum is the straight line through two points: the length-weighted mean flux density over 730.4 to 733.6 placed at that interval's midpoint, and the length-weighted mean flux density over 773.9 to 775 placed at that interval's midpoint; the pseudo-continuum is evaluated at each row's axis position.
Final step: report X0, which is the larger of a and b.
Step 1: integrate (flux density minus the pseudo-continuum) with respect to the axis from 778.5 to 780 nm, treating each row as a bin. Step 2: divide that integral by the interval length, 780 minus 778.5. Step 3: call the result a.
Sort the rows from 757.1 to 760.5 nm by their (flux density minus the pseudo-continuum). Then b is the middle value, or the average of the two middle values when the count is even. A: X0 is 1.5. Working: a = -0.03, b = 1.5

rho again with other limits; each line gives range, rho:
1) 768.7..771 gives 0.0403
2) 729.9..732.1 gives 0.0401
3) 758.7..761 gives 0.0382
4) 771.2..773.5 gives 0.0416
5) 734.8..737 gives 0.0405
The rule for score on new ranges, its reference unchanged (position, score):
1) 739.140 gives 0.4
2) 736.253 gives 1.3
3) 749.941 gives 0.1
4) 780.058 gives 2.5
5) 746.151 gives 0.2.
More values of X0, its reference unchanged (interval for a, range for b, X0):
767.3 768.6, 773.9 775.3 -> 2.2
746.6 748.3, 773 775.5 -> 0.7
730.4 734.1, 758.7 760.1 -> 2.1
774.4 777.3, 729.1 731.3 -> 0.6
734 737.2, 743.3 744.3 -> 0.6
